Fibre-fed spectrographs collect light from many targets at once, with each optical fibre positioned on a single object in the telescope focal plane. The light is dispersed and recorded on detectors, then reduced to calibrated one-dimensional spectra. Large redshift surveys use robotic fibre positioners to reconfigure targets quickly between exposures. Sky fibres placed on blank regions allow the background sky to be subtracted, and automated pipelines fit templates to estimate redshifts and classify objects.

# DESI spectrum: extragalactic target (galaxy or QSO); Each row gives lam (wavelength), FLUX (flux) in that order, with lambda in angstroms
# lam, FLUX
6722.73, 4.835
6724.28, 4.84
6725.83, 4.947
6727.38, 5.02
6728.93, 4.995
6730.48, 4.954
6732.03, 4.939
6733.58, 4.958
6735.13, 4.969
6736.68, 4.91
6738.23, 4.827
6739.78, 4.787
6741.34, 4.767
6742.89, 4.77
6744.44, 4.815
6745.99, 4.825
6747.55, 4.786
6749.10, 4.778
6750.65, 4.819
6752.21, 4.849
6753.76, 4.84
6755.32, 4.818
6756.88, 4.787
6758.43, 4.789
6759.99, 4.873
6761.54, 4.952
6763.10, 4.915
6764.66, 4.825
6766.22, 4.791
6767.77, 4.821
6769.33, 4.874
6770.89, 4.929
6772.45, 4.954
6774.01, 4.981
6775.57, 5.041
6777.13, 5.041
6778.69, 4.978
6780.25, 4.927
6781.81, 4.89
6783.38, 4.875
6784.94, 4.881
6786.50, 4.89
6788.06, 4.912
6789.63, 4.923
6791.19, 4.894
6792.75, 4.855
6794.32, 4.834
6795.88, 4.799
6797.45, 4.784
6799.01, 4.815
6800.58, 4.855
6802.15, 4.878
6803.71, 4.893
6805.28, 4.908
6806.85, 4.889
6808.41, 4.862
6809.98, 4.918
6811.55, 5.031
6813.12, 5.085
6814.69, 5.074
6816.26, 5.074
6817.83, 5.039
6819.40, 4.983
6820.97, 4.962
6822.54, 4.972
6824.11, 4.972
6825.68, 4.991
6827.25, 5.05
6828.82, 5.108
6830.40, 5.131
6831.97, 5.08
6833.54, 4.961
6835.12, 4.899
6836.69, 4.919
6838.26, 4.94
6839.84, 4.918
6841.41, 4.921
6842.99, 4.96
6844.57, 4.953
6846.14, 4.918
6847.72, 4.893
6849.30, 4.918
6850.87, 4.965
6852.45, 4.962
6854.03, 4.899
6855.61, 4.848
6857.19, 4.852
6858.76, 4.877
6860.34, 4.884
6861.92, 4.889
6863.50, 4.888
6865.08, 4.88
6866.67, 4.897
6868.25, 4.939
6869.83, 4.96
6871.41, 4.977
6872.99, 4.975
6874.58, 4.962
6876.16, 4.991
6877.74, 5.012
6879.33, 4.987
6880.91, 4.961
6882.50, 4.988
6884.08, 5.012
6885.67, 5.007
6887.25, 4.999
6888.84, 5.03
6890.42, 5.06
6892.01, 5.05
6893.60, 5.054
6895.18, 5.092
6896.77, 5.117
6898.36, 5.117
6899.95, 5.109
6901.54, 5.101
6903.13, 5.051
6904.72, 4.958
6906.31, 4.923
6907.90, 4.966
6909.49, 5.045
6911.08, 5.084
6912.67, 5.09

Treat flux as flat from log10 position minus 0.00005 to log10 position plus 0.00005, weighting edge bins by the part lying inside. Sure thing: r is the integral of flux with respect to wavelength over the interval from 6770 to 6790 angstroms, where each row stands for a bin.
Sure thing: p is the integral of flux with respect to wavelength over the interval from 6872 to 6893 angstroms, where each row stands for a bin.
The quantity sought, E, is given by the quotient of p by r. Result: 1.06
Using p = 105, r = 99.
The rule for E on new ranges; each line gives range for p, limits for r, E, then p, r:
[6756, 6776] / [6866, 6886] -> 0.98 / 98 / 99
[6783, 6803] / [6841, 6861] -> 0.99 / 97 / 98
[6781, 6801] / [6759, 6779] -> 0.99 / 97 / 98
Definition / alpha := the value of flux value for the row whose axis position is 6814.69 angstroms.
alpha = 5.074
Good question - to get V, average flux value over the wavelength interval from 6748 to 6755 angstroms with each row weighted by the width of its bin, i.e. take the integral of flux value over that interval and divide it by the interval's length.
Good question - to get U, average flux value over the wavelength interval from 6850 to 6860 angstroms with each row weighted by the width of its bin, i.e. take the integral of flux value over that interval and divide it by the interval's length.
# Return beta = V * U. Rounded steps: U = 4.90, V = 4.82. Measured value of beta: 23.6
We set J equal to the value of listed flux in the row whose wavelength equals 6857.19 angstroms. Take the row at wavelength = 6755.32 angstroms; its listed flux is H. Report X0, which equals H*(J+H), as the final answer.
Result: 46.6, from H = 4.818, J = 4.852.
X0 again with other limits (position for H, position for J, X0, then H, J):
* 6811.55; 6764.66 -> 49.6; 5.031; 4.825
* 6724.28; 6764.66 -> 46.8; 4.84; 4.825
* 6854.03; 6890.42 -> 48.8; 4.899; 5.06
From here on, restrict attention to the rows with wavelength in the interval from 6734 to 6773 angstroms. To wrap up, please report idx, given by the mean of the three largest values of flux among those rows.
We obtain 4.96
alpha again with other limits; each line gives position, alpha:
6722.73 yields 4.835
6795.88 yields 4.799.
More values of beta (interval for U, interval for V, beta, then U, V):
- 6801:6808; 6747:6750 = 23.5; 4.89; 4.80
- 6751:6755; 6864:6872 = 23.8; 4.83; 4.93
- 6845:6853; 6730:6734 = 24.4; 4.93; 4.95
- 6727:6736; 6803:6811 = 24.3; 4.97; 4.90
